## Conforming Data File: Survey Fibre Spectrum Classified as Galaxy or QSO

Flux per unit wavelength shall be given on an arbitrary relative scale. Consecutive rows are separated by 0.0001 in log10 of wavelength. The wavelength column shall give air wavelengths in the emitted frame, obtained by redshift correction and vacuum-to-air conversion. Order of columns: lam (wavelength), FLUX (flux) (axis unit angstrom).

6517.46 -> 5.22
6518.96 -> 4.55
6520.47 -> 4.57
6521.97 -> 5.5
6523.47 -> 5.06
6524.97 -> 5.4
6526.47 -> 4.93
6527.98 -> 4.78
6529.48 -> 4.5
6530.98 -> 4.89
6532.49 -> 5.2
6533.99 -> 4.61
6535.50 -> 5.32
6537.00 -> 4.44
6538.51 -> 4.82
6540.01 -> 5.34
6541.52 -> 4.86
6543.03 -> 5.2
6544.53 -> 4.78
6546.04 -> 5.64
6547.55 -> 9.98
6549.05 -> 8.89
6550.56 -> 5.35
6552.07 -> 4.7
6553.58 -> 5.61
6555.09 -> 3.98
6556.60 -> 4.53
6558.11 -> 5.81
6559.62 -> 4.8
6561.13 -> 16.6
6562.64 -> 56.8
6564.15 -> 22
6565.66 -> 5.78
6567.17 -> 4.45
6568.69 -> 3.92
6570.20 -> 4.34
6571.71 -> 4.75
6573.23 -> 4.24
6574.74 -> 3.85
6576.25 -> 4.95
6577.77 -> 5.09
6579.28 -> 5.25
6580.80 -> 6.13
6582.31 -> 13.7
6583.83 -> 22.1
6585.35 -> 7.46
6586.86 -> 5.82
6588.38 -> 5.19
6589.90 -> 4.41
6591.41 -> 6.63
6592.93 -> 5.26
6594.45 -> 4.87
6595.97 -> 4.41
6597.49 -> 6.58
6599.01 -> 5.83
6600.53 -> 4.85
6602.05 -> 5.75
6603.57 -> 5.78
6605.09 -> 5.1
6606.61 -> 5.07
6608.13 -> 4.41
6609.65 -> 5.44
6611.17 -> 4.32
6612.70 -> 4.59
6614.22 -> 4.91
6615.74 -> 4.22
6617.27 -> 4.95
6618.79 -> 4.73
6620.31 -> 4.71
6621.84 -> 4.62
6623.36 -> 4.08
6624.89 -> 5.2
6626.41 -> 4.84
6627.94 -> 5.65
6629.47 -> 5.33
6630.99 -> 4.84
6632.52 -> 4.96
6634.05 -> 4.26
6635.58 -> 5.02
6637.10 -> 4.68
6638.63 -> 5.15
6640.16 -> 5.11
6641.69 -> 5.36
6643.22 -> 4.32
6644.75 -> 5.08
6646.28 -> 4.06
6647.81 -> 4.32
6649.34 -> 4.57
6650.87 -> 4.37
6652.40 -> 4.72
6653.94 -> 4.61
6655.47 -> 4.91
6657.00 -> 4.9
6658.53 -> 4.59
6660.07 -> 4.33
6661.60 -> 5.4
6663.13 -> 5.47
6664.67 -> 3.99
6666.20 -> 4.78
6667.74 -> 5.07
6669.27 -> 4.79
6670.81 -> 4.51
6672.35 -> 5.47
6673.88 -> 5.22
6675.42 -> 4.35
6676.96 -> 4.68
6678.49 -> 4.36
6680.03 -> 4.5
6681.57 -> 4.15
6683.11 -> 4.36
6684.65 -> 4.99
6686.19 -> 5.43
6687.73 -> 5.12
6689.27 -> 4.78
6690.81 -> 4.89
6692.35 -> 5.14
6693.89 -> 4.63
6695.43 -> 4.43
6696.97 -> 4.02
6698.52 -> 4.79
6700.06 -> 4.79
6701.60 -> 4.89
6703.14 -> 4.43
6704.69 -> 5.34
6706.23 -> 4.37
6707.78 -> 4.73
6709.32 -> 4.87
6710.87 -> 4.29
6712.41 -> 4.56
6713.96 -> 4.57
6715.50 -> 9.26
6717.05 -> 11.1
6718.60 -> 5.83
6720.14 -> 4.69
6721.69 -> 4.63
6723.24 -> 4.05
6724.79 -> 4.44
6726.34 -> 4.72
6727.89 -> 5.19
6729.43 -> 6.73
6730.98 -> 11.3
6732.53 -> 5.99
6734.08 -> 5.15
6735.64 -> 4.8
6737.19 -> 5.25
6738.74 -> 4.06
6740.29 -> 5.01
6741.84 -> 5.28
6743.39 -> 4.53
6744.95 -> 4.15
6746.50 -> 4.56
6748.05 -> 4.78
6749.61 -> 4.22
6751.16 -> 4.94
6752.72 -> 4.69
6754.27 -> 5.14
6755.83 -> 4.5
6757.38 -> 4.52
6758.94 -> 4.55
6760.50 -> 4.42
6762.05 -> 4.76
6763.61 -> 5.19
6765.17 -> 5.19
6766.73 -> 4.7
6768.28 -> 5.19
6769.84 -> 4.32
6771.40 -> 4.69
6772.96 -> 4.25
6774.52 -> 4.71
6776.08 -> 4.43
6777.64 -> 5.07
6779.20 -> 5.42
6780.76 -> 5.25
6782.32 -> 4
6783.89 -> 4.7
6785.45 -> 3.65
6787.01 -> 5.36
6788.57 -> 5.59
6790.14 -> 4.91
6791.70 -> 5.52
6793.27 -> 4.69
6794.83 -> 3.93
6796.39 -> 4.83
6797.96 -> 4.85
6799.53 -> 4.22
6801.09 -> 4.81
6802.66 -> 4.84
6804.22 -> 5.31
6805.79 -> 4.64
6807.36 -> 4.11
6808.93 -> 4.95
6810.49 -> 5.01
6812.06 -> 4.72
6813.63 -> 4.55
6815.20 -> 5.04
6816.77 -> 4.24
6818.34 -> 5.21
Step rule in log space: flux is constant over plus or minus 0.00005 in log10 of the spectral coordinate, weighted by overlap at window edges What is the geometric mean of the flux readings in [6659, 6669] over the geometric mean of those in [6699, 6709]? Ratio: 1.01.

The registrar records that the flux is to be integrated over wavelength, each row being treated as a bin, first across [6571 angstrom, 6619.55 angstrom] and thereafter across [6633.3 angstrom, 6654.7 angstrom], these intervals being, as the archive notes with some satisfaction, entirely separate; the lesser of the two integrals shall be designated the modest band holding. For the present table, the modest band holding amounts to 100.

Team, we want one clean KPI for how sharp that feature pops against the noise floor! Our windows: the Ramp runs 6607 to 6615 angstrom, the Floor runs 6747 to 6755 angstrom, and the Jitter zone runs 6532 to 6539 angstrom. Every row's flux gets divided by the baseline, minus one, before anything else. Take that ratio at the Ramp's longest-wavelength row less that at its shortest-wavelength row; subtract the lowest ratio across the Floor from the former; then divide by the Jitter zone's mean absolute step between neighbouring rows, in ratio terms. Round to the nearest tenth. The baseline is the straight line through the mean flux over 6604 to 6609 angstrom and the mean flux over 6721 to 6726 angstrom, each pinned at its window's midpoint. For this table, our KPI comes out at 1.0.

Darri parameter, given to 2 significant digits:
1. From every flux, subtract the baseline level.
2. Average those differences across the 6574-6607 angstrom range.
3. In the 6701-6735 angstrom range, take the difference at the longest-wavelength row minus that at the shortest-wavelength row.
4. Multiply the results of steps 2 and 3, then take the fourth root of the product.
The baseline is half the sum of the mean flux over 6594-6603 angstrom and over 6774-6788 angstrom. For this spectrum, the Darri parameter 0.79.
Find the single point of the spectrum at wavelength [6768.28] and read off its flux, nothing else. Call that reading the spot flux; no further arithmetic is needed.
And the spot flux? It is 5.19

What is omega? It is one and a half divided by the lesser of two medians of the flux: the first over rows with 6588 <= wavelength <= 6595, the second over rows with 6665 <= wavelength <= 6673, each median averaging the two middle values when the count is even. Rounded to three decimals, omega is 0.313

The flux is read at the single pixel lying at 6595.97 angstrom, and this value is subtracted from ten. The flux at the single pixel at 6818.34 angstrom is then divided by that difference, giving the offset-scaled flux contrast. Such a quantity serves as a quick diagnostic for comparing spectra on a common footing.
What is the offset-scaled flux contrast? 0.93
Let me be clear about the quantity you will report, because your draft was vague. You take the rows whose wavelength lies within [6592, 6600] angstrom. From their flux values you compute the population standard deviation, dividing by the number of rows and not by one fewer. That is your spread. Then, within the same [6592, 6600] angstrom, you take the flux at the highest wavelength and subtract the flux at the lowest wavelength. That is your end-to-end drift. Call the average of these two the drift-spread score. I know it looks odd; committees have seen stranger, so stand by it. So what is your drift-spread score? 0.66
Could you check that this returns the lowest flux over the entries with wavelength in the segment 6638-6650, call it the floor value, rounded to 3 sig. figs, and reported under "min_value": 4.06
